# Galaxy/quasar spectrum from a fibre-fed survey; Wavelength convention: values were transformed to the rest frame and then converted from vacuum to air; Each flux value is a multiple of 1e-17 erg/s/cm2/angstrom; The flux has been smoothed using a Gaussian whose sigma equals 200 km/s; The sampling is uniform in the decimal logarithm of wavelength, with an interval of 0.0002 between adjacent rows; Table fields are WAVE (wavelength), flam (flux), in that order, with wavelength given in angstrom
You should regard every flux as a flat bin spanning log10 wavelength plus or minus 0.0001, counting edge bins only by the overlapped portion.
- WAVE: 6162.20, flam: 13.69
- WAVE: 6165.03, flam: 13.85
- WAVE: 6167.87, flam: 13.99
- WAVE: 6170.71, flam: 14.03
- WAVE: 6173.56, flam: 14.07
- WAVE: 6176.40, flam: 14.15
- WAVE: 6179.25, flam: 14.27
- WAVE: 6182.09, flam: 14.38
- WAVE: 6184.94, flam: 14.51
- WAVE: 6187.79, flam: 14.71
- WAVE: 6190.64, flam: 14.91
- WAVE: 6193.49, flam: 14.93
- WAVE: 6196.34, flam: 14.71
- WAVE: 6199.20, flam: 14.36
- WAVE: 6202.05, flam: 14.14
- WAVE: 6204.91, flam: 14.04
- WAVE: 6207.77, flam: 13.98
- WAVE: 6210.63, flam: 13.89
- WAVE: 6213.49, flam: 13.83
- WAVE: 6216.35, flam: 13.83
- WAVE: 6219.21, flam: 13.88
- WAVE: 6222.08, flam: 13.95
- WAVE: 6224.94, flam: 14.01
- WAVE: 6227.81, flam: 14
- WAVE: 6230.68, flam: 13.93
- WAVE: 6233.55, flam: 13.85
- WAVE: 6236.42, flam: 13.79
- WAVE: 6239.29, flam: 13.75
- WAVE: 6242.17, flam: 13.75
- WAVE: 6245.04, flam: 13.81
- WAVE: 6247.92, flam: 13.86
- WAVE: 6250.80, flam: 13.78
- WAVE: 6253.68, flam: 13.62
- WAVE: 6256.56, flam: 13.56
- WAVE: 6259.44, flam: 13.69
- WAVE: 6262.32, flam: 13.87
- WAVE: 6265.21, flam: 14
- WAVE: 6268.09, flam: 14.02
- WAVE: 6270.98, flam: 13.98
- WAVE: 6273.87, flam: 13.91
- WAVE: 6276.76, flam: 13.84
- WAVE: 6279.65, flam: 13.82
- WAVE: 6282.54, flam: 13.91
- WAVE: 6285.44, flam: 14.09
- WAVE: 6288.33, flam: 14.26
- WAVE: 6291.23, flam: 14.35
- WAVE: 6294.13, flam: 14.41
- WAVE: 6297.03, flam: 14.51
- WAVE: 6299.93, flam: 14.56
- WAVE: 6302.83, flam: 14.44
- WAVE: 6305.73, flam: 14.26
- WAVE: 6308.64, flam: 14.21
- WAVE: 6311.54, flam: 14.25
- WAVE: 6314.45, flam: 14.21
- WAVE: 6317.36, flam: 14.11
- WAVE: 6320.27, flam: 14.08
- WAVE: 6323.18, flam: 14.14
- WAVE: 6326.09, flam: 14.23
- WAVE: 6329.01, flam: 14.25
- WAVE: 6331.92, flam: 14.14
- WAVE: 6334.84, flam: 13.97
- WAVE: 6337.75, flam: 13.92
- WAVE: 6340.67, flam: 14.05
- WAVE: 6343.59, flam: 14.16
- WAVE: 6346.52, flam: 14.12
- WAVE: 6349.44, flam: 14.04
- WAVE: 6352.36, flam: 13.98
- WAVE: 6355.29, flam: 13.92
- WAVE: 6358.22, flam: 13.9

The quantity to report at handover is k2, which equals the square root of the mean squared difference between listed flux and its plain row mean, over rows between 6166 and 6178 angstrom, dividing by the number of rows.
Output 0.059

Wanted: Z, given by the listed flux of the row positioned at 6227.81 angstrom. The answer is 14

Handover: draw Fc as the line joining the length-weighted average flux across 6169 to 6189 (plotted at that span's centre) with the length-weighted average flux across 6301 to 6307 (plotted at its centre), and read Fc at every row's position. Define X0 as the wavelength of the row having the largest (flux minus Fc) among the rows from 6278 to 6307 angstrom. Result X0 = 6299.93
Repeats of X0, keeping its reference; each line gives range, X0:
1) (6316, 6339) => 6329.01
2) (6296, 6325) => 6299.93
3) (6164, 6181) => 6179.25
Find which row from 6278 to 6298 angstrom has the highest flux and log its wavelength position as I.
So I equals 6297.03 angstrom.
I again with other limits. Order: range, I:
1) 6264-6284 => 6268.09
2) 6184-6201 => 6193.49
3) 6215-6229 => 6224.94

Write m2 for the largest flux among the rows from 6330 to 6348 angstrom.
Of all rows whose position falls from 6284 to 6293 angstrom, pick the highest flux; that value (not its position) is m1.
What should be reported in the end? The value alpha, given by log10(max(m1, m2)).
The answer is 1.16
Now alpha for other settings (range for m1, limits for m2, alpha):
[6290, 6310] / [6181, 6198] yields 1.17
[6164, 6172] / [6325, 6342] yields 1.15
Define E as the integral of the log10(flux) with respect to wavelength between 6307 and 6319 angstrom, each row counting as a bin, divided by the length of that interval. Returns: 1.152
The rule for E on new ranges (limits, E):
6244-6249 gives 1.140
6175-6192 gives 1.161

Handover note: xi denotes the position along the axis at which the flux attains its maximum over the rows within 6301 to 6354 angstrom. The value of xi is 6302.83 angstrom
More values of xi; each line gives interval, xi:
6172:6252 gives 6193.49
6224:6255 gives 6224.94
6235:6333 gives 6299.93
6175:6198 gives 6193.49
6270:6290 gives 6288.33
